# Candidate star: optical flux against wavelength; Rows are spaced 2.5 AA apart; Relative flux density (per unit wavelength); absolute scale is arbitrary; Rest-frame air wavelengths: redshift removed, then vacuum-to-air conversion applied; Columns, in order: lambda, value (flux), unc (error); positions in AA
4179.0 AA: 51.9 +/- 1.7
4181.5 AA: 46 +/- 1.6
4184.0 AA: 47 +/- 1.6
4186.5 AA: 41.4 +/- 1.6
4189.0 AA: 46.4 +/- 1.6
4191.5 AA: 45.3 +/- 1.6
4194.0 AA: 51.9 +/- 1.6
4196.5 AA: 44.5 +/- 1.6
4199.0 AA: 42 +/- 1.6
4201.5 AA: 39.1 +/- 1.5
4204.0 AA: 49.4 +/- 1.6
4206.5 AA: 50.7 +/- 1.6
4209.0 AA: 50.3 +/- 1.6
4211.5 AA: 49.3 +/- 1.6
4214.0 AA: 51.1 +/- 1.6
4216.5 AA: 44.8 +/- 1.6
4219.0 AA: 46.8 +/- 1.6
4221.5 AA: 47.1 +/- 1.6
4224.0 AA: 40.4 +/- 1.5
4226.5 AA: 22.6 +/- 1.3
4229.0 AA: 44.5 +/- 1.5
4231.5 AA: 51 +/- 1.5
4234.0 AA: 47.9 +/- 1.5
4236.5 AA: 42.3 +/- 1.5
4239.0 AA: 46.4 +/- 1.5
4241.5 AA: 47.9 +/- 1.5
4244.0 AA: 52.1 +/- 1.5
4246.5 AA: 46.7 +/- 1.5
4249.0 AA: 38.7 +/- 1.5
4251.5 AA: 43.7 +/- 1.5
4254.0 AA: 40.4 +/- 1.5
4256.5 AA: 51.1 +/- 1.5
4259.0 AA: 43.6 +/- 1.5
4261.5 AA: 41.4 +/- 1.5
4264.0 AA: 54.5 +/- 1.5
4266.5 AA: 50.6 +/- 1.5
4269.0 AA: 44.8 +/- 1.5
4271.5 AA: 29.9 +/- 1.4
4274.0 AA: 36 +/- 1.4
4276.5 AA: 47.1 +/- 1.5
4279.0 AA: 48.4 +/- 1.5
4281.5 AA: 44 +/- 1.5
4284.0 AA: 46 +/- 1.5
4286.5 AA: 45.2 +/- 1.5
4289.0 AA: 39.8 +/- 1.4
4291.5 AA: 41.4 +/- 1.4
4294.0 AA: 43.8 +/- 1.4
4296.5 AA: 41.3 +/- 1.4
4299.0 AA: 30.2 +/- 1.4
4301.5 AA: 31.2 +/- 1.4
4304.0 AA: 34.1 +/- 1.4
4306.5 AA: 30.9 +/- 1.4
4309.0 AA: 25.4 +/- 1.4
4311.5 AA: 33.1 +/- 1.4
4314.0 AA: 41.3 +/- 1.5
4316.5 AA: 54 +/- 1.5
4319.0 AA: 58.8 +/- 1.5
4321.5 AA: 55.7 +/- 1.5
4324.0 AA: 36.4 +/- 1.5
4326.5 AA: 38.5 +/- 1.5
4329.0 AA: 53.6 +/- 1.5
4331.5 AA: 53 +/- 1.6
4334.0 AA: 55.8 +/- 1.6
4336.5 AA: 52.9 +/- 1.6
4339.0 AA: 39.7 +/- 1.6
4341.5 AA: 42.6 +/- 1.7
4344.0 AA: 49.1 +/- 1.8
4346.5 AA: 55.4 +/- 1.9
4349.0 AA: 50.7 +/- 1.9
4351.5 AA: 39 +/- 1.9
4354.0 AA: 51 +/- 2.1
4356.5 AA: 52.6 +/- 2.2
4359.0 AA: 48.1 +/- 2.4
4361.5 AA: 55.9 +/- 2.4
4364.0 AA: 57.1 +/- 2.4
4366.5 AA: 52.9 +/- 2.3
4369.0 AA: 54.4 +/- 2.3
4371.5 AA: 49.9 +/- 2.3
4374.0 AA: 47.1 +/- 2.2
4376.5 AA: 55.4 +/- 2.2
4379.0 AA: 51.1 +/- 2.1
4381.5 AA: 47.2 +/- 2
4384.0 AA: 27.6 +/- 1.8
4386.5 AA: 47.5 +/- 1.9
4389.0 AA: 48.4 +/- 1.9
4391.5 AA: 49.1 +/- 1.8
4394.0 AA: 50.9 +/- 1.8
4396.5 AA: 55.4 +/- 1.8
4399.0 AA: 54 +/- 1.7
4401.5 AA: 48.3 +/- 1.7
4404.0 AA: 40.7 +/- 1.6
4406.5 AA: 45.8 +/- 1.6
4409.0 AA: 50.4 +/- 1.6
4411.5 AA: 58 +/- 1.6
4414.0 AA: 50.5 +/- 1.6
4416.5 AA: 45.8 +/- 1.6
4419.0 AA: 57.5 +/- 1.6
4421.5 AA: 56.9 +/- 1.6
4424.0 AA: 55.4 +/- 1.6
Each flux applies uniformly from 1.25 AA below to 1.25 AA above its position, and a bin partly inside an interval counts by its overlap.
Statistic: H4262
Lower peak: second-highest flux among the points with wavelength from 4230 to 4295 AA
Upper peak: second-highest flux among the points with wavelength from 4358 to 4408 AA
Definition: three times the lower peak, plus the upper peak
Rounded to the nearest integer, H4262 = 212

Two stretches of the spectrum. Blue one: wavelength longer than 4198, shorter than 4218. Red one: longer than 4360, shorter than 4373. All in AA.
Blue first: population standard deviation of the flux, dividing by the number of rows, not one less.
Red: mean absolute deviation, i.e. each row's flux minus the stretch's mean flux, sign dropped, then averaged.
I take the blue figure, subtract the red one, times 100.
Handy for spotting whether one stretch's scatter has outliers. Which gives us 214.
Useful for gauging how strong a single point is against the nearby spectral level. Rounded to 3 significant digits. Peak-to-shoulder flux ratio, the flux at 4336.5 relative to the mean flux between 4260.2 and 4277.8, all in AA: 1.22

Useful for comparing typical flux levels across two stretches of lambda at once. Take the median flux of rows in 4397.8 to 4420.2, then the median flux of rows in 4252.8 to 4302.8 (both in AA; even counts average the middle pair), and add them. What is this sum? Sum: 94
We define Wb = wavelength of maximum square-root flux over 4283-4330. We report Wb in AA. 4319.0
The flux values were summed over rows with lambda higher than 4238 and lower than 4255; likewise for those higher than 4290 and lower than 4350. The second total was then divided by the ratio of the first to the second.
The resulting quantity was 3483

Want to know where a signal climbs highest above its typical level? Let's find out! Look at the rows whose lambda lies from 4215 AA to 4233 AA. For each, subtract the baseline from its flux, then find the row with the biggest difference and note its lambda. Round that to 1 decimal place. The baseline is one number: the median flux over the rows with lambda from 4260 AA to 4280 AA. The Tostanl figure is 4231.5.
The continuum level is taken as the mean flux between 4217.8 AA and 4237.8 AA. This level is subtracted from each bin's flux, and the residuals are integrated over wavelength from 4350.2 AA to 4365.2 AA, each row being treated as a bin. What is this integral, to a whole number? 117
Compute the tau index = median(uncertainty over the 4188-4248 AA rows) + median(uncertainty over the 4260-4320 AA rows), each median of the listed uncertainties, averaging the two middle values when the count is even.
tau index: 3.05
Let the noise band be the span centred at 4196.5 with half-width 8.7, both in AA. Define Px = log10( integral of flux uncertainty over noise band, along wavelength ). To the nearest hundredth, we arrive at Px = 1.44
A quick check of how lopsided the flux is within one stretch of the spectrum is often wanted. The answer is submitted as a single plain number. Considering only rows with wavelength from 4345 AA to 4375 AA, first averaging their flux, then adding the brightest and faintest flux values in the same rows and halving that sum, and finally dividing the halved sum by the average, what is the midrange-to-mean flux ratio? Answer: 0.94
